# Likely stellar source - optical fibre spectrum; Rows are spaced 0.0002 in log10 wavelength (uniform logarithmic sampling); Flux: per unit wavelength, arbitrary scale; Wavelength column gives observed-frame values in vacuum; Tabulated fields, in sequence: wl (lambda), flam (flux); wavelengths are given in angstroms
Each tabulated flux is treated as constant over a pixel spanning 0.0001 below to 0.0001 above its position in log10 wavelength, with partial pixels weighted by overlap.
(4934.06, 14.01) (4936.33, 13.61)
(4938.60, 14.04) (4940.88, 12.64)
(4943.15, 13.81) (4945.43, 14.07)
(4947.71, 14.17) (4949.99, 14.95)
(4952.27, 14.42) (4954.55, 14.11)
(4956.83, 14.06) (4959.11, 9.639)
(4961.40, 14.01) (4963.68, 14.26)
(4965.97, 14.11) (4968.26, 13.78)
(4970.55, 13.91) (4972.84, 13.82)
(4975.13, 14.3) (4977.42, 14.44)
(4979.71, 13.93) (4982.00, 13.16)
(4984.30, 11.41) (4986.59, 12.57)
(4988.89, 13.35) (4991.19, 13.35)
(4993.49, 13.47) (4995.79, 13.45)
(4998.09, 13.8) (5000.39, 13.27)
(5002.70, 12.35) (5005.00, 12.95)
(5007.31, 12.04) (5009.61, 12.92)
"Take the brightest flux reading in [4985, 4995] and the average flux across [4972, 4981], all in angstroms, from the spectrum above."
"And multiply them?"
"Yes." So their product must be 190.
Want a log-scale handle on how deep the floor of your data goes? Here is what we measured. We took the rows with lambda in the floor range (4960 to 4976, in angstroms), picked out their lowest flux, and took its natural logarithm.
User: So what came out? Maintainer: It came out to 2.62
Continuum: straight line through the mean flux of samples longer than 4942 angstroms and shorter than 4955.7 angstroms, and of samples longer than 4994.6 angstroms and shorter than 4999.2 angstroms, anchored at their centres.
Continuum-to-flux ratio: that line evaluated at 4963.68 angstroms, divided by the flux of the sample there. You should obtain 0.986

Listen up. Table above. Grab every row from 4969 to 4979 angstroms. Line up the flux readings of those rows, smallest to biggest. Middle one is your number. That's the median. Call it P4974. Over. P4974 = 14.1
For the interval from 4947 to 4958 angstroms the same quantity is 14.2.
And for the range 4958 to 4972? 14.0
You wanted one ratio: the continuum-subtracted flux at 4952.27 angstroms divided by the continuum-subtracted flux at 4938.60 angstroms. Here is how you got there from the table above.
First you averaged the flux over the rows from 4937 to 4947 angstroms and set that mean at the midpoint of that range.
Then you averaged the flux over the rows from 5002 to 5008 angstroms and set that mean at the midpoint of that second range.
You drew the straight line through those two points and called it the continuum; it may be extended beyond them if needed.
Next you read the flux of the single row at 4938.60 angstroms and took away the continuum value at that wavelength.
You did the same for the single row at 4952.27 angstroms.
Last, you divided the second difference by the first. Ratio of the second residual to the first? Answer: 3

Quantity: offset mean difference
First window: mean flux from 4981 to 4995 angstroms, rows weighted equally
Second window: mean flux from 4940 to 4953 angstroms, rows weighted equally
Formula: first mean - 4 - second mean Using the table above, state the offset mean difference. -5.1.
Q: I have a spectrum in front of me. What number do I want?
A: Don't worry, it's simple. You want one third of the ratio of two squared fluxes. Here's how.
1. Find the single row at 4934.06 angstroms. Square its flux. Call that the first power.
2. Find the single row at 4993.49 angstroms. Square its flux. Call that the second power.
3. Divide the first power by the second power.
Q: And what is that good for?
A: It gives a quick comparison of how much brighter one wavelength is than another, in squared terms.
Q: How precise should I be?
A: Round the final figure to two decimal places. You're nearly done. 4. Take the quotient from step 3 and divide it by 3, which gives 0.36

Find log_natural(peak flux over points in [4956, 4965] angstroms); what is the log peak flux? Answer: 2.66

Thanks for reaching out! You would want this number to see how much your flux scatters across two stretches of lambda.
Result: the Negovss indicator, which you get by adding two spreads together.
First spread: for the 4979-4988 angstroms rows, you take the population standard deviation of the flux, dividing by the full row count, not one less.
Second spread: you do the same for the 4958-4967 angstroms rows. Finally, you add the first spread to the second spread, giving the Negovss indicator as 2.9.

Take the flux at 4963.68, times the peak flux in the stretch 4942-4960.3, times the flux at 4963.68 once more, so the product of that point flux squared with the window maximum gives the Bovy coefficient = 3040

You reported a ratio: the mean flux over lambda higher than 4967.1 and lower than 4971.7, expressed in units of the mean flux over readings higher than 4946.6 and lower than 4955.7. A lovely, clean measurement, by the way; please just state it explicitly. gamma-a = 0.96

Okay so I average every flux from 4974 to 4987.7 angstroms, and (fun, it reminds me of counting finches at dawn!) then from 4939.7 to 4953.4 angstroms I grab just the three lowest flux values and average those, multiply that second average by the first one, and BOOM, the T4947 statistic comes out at 180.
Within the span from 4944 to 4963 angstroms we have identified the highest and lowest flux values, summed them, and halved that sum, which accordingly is 12.3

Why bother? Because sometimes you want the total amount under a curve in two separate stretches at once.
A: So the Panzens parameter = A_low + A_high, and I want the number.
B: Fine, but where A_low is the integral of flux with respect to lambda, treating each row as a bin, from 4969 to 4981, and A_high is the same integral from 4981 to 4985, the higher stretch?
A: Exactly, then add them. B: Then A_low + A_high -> 218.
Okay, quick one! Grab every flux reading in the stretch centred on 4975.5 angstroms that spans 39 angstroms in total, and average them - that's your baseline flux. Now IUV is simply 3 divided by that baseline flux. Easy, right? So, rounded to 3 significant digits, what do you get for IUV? 0.224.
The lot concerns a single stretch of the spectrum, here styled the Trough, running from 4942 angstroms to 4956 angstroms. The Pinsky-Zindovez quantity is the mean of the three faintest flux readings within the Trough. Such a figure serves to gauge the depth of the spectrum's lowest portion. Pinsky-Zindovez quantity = 14.0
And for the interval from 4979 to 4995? 12.4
